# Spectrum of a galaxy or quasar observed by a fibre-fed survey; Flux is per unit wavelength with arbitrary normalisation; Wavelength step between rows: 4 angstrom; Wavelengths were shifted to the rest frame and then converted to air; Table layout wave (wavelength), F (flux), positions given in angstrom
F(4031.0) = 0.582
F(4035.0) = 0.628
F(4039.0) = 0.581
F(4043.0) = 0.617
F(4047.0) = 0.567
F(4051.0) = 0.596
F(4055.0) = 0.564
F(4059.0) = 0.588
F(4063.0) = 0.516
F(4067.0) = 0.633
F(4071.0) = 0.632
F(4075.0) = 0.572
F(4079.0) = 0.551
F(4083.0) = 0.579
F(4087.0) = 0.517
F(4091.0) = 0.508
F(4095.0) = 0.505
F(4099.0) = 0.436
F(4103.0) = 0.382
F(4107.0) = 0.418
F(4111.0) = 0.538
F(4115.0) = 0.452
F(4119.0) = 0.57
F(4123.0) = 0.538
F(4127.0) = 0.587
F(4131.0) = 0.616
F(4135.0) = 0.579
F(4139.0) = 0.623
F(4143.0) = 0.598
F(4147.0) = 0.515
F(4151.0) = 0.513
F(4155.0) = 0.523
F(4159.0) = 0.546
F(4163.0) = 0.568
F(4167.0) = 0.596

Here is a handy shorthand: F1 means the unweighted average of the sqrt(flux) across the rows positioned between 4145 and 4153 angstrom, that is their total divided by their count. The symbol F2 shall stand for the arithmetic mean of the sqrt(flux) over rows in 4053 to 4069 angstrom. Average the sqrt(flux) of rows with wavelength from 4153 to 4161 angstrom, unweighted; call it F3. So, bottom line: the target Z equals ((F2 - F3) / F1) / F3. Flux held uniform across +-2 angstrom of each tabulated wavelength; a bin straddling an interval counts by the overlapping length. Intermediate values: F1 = 0.717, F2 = 0.758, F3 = 0.73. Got 0.05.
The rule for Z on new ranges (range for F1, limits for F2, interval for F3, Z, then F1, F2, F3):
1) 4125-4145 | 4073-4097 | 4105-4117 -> 0.09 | 0.775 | 0.734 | 0.68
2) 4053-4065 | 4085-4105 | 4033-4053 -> -0.15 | 0.745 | 0.684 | 0.77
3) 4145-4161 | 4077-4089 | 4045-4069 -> -0.03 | 0.724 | 0.741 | 0.76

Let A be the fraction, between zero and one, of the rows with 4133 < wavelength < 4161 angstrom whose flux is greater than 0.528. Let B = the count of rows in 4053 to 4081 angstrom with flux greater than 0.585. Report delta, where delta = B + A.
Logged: 3.6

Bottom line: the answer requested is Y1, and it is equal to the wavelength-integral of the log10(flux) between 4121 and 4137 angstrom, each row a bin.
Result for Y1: -3.8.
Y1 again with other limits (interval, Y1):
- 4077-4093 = -4.3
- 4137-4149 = -2.9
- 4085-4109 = -8.1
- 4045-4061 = -3.8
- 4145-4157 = -3.4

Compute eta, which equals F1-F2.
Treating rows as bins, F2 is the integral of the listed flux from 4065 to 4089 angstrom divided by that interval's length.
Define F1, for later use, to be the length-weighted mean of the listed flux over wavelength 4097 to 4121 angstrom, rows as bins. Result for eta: -0.11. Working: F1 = 0.466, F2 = 0.581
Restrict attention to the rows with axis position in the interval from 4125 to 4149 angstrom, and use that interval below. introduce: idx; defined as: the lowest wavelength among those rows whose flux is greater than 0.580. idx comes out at 4127.0 angstrom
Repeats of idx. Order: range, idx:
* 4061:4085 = 4067.0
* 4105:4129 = 4127.0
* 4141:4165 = 4143.0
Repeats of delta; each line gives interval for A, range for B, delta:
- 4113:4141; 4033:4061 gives 4.9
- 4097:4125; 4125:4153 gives 4.4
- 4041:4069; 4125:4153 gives 4.9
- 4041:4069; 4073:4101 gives 0.9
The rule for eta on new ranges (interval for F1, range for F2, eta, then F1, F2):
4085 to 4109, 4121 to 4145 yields -0.13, 0.461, 0.590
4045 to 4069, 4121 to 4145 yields -0.01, 0.577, 0.590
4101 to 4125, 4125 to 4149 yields -0.10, 0.483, 0.586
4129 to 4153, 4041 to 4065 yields 0.00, 0.574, 0.575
